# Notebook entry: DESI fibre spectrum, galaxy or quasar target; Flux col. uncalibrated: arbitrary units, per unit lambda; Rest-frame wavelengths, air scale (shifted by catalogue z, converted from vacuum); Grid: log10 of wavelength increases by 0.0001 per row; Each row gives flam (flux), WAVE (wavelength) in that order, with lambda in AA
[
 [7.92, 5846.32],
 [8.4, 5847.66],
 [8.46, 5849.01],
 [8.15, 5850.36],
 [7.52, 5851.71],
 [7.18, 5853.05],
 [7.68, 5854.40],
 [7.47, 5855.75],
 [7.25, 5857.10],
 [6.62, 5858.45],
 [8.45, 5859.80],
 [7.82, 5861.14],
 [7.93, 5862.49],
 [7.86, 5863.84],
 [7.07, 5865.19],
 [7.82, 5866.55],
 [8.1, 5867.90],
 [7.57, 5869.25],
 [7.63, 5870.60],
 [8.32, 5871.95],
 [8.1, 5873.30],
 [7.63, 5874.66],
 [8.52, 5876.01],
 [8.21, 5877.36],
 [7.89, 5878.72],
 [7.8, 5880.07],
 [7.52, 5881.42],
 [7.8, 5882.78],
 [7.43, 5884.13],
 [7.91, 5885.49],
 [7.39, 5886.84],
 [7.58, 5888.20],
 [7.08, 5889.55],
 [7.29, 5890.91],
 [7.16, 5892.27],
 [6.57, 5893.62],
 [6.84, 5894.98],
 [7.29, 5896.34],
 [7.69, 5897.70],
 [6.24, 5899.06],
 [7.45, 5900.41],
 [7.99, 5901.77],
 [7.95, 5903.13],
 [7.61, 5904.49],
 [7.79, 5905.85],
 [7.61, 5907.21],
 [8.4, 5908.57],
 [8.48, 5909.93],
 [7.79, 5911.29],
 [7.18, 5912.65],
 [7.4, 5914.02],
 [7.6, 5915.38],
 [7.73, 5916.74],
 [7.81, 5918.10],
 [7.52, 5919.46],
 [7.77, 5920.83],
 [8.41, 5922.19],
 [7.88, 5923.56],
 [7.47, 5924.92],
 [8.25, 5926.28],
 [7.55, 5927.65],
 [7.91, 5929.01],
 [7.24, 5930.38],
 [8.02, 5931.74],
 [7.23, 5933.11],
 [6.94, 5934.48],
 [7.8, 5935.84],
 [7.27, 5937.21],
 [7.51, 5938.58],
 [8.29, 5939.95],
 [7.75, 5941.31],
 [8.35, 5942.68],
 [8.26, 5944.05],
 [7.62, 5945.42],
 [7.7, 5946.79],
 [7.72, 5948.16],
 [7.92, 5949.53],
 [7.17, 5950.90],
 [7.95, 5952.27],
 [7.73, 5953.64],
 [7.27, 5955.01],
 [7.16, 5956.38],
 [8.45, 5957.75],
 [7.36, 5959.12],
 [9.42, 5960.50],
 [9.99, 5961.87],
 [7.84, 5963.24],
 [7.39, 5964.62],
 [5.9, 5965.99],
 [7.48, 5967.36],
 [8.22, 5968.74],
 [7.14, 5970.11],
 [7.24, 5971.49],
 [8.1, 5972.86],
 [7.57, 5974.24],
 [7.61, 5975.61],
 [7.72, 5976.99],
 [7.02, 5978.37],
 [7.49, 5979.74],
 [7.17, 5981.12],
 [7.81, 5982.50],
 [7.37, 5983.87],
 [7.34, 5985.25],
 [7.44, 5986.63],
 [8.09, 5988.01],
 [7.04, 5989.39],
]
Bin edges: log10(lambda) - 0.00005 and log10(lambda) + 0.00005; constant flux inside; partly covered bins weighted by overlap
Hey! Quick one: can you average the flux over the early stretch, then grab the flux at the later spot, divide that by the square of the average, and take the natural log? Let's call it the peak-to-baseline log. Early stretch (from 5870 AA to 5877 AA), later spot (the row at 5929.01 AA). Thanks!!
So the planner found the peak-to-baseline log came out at -2.10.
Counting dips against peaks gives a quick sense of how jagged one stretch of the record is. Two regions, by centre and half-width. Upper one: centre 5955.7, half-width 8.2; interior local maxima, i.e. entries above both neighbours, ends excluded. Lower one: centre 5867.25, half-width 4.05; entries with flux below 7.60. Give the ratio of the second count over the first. 0.5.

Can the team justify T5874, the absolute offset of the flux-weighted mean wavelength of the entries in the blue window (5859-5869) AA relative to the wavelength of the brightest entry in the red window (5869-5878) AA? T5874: 12.2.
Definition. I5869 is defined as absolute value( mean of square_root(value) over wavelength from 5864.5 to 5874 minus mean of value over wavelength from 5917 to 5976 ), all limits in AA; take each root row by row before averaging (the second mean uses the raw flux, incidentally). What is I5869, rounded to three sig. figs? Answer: 4.96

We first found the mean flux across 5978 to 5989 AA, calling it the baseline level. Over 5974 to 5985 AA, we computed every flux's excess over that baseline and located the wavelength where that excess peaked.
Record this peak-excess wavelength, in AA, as 5982.50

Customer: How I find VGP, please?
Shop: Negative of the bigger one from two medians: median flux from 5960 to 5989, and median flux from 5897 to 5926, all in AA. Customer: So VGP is -7.73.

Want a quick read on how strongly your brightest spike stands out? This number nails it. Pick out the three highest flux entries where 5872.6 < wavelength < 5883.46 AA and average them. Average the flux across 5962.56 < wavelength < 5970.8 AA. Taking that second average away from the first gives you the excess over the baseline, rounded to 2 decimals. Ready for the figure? 0.95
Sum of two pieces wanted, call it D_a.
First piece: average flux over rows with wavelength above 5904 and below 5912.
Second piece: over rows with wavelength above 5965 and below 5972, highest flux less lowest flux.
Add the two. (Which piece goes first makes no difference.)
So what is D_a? 10.3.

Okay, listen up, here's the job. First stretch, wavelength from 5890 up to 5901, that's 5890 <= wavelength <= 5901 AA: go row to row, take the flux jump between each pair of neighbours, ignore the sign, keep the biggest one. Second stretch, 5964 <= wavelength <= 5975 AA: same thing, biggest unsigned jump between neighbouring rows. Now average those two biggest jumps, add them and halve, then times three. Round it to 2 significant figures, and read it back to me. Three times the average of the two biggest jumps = 4.5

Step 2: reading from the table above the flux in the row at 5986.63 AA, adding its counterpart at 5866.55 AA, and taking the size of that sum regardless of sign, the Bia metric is 15.3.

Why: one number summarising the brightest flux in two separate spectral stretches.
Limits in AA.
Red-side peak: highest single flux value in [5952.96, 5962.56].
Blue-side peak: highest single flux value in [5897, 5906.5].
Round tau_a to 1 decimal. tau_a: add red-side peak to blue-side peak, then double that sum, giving 36.0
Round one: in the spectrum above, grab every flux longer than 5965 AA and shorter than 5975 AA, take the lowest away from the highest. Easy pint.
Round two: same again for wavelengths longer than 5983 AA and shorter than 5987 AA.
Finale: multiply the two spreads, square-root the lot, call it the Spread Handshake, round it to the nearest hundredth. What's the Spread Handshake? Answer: 0.48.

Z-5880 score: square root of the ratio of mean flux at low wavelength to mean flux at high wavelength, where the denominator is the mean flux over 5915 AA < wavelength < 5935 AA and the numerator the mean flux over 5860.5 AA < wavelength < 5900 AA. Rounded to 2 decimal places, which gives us 0.99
